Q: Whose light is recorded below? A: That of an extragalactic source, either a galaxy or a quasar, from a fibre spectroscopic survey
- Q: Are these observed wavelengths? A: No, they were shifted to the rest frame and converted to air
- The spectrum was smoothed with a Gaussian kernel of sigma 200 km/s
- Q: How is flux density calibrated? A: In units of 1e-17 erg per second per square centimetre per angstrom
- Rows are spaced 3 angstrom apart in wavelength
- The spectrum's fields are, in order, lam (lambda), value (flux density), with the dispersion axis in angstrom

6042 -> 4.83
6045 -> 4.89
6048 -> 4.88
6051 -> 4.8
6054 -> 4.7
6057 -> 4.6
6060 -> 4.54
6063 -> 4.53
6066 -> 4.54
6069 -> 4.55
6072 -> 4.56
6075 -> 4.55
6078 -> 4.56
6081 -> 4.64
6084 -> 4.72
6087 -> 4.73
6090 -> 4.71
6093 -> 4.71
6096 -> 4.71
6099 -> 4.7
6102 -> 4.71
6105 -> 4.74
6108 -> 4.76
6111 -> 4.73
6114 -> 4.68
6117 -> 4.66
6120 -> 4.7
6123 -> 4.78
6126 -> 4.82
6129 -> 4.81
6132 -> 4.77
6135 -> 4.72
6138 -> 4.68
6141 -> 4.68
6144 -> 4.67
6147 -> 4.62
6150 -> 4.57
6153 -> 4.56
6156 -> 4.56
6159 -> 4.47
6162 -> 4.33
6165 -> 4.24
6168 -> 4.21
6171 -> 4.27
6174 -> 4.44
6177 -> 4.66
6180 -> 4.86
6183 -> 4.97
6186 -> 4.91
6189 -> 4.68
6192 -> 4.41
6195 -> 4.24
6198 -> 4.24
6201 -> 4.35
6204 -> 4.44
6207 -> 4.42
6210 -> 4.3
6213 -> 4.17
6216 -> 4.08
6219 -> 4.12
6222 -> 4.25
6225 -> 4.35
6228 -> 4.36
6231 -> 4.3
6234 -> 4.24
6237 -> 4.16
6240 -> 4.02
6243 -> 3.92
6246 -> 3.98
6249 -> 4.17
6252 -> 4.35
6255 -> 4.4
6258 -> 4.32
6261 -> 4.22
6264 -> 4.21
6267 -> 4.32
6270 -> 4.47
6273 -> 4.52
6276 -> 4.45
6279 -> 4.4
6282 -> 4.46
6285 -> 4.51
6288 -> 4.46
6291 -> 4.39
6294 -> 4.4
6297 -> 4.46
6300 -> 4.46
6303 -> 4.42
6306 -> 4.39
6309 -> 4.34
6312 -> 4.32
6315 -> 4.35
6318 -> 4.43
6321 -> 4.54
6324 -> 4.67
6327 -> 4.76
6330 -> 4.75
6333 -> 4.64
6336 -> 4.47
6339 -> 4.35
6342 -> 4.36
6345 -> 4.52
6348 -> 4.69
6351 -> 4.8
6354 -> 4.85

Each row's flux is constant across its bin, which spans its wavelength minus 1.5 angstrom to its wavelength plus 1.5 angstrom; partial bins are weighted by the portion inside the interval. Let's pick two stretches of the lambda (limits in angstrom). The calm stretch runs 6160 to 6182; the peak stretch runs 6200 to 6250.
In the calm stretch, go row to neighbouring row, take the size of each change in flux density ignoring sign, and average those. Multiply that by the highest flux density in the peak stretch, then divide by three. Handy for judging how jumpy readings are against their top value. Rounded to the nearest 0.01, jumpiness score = 0.19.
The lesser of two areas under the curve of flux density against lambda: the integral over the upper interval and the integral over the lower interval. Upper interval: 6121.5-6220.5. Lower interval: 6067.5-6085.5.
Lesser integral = 83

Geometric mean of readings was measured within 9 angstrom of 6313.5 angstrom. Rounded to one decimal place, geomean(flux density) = 4.4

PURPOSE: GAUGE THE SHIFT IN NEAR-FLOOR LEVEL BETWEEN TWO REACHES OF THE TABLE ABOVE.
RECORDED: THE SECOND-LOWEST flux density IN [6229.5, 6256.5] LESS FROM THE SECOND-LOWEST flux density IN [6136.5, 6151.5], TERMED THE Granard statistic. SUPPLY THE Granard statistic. 0.64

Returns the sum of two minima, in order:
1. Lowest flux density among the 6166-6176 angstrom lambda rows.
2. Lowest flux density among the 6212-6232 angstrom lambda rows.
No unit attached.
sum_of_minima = 8.29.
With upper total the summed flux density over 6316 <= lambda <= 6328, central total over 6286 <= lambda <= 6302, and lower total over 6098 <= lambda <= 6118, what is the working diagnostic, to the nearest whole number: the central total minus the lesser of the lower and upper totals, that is 4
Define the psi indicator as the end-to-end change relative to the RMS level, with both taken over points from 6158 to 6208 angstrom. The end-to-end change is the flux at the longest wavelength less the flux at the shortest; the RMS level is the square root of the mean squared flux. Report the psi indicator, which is -0.011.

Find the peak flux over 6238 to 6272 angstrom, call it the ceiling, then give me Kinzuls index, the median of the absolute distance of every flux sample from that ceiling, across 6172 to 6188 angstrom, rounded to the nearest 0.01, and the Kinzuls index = 0.39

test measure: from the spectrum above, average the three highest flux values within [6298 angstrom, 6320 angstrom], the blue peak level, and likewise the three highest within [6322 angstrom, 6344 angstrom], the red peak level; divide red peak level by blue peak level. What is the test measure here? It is 1.07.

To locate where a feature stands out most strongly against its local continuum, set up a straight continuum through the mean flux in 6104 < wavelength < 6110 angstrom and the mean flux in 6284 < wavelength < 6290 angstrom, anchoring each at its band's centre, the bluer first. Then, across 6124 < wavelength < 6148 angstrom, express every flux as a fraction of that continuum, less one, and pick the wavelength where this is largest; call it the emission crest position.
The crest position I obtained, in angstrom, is 6126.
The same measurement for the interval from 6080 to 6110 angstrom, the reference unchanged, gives 6108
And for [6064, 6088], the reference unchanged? 6087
